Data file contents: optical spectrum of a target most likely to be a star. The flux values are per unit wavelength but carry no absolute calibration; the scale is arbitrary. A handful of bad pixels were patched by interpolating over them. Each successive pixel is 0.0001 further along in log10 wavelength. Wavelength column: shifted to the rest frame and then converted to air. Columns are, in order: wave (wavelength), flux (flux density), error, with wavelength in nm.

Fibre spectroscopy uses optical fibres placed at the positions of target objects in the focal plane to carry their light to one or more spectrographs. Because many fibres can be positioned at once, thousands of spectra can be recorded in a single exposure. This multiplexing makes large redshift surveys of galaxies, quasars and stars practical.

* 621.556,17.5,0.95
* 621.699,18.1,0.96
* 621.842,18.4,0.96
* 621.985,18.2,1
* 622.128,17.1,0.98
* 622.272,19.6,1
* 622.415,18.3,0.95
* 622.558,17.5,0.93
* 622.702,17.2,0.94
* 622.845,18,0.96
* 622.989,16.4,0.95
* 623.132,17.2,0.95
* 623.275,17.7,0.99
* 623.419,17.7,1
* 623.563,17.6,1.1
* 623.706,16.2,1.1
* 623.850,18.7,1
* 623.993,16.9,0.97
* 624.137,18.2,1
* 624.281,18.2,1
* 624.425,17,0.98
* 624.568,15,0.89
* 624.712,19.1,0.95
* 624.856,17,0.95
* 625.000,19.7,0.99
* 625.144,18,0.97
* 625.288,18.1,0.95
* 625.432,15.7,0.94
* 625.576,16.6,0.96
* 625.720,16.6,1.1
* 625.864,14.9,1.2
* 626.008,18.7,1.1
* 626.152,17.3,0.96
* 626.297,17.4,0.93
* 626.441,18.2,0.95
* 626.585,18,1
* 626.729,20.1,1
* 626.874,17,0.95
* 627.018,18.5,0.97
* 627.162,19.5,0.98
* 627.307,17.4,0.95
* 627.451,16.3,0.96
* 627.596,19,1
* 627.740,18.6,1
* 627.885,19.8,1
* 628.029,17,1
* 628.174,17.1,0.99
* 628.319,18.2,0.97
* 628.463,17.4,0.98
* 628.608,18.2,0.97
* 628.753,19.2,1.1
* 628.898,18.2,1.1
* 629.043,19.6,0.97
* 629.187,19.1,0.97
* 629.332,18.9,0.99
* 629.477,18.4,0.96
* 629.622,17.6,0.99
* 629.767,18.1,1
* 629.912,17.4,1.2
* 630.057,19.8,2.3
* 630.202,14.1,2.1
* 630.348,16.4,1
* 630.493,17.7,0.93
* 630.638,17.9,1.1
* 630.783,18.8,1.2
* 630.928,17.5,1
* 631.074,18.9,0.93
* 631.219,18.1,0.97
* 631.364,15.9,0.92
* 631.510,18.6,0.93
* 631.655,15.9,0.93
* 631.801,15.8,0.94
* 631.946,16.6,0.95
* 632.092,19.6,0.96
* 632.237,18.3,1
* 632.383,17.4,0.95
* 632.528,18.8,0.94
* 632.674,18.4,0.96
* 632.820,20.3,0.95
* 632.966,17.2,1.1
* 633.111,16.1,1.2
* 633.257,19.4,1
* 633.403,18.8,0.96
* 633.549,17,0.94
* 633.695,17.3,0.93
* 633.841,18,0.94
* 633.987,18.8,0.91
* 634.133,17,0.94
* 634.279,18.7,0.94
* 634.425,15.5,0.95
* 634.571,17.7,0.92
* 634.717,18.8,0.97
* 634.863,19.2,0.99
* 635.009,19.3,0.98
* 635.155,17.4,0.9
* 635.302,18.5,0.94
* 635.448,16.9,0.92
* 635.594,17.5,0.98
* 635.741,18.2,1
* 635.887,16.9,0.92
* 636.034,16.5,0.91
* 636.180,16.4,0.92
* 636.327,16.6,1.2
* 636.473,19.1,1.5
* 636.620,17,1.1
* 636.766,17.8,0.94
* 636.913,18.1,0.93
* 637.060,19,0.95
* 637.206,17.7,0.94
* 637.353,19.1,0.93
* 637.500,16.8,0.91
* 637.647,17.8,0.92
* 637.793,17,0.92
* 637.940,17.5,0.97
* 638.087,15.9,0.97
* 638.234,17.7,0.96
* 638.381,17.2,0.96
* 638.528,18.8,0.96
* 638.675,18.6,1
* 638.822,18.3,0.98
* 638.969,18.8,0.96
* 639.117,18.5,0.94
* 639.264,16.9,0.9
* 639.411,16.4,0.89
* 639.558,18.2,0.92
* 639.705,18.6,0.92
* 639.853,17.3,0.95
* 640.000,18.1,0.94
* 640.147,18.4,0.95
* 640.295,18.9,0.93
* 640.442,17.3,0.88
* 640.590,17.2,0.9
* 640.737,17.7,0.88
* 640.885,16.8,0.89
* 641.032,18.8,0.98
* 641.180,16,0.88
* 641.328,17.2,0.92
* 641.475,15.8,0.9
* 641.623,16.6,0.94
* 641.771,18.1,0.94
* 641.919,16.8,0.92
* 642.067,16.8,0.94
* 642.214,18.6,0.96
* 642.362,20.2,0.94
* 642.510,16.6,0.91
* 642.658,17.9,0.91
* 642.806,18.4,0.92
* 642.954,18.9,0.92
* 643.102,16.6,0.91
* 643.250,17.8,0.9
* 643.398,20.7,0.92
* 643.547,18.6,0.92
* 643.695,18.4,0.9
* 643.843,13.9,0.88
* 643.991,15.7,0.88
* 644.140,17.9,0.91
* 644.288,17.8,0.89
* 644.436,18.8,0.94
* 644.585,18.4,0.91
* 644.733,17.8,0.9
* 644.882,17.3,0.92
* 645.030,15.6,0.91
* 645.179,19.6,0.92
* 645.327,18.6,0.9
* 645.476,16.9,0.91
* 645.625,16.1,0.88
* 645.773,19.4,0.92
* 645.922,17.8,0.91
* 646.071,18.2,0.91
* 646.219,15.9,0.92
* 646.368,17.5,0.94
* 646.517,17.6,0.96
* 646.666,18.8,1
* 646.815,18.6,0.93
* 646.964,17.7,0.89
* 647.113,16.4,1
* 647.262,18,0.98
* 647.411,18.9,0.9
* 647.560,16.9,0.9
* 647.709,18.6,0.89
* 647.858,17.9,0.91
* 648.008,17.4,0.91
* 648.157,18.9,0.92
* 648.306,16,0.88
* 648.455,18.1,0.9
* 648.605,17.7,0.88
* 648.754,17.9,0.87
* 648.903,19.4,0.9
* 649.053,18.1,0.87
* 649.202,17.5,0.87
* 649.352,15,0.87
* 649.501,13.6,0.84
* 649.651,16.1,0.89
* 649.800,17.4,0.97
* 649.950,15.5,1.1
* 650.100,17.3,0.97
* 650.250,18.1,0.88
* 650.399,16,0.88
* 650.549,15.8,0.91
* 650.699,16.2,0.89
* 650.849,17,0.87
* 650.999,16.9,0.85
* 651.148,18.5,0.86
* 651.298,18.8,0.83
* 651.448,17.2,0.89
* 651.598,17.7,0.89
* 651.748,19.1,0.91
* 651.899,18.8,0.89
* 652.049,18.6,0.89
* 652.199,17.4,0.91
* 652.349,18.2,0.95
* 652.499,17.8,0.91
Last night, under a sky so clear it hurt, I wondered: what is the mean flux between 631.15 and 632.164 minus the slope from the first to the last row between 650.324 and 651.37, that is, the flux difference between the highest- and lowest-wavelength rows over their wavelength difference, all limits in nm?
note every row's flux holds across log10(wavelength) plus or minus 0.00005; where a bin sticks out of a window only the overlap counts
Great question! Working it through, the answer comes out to 14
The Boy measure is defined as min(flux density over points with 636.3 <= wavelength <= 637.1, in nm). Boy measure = 16.6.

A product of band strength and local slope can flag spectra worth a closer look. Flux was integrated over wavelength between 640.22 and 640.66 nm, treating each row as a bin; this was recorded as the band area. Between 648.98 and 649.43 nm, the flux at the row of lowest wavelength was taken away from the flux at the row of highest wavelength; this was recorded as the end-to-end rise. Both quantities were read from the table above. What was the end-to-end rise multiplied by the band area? -24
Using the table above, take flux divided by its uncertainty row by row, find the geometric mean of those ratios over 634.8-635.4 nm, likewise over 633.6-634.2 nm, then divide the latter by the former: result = 0.98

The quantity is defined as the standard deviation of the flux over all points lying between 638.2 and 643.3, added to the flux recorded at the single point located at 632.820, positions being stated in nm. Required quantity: 21.3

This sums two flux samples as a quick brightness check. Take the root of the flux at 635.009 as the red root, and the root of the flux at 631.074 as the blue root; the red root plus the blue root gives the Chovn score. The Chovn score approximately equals 8.74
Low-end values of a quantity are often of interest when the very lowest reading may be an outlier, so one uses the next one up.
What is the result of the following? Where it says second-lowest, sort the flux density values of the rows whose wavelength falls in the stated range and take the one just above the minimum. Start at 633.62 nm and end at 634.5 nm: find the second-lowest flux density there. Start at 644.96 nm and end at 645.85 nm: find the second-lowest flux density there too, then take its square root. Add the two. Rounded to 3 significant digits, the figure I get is 21.0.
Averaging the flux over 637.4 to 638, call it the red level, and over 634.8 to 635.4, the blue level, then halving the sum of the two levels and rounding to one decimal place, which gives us 17.9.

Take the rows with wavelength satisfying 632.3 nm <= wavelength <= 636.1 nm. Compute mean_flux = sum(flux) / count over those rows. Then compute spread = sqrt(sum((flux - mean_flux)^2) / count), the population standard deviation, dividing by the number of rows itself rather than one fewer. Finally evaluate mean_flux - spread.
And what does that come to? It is 16.8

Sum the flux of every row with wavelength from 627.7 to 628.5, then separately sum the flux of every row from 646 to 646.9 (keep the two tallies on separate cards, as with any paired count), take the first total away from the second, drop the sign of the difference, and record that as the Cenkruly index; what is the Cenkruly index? 1.5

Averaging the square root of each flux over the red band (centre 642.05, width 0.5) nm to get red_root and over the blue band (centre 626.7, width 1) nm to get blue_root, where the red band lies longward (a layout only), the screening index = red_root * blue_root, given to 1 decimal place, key 17.9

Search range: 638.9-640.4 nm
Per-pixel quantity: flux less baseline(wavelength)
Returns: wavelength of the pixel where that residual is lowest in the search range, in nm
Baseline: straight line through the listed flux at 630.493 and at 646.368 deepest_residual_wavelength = 639.411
